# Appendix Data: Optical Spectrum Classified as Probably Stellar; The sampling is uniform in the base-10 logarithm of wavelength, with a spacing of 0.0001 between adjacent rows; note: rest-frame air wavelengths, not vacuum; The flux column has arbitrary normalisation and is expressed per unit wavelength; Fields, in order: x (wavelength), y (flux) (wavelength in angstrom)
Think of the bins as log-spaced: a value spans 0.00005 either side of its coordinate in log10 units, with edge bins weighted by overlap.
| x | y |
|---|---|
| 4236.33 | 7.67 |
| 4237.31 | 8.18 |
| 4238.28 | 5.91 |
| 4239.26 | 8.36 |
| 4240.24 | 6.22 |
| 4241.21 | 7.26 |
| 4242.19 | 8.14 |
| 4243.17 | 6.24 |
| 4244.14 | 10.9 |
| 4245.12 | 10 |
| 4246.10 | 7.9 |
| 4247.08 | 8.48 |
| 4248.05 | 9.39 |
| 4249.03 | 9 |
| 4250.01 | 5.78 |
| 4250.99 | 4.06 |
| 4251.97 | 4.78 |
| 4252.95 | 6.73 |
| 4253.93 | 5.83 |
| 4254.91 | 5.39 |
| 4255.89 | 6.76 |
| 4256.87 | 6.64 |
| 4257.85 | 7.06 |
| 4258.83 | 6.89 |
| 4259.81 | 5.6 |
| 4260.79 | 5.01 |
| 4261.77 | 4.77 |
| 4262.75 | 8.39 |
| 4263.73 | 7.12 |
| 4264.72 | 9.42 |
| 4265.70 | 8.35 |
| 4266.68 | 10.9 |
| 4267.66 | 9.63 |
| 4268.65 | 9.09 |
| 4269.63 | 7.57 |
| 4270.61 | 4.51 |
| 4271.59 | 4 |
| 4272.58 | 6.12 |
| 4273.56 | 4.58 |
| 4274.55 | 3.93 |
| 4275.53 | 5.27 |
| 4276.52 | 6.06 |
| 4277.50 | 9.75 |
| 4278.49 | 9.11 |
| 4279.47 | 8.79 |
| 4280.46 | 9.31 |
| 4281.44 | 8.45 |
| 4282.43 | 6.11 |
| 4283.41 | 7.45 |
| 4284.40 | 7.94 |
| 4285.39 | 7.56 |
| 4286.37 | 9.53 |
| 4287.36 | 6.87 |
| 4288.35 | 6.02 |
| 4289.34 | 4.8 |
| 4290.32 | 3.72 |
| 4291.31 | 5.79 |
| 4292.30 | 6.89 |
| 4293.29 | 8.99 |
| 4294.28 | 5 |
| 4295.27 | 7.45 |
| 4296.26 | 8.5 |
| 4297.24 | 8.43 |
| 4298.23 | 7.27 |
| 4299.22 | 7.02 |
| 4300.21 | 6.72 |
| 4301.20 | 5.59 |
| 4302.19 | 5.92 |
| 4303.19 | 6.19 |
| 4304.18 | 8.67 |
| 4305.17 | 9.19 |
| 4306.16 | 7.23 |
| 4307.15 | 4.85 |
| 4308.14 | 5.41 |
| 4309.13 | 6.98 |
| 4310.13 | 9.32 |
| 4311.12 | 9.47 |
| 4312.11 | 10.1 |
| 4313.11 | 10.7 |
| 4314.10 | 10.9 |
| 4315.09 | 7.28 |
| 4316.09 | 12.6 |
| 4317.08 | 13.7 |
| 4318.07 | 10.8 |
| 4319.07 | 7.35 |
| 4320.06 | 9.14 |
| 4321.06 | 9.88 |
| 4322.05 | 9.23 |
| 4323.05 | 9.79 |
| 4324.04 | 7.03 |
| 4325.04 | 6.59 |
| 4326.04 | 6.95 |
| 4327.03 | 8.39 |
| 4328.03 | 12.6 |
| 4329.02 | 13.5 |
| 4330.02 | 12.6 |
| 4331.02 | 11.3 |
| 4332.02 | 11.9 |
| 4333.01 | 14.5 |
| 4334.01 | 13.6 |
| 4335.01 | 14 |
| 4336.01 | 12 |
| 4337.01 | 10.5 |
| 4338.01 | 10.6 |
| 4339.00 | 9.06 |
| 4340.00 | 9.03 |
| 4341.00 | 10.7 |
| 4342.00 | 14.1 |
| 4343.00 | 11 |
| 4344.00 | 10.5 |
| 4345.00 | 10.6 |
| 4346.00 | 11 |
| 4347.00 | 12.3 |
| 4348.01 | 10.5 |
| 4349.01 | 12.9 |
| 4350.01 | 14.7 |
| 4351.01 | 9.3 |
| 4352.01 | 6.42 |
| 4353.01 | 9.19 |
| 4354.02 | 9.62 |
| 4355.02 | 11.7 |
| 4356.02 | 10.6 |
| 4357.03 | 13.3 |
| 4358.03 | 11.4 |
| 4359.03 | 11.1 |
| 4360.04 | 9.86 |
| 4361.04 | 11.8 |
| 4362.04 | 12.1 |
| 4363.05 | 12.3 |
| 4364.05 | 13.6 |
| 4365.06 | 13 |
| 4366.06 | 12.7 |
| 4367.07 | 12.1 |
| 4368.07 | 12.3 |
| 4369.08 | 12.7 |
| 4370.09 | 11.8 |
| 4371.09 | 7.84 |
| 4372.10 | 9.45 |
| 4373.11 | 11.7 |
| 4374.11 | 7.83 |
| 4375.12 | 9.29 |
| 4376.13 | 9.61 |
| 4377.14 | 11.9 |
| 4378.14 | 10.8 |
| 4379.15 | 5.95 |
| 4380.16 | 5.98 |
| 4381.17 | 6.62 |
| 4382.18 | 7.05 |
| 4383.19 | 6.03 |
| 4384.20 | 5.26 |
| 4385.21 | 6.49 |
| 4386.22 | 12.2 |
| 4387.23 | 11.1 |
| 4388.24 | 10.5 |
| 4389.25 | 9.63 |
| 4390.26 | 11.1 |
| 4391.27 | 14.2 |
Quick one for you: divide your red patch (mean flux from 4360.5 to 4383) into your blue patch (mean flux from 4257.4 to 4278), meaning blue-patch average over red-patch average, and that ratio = 0.66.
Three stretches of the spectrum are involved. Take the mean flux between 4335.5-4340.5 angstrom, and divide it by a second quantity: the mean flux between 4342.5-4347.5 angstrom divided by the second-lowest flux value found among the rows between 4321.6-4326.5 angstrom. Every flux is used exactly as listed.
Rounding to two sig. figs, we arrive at 6.4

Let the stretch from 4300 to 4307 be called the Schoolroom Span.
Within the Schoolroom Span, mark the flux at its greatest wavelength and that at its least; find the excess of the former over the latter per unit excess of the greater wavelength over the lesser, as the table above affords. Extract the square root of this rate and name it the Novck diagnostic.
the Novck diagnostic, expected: 0.29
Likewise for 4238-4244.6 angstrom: 0.92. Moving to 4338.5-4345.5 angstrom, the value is 0.51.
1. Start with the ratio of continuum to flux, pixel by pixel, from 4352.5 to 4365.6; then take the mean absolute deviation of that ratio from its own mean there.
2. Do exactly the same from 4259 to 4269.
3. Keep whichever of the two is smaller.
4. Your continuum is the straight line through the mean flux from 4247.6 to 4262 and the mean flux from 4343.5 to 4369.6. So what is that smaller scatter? 0.09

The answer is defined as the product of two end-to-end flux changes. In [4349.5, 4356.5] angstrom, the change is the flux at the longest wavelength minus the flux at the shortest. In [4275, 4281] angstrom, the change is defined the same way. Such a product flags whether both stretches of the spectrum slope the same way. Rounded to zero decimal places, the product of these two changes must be -17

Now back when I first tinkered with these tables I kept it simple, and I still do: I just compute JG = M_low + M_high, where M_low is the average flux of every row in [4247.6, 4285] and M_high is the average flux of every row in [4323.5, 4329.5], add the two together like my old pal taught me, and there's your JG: 16.2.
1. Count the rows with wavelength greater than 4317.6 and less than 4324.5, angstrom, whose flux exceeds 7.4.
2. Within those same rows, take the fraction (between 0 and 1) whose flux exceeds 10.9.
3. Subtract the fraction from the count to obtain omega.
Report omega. 5.0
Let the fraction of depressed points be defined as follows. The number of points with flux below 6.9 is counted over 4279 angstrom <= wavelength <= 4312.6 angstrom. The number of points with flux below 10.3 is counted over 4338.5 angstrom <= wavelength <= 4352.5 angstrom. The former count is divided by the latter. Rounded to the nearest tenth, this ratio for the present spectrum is 3.5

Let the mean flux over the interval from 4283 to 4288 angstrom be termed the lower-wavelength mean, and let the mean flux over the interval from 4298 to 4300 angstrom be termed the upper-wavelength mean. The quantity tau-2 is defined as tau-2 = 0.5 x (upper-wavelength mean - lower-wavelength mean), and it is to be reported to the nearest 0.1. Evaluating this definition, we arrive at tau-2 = -0.4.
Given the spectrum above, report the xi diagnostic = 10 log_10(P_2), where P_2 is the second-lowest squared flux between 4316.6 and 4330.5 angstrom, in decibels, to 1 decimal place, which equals 16.8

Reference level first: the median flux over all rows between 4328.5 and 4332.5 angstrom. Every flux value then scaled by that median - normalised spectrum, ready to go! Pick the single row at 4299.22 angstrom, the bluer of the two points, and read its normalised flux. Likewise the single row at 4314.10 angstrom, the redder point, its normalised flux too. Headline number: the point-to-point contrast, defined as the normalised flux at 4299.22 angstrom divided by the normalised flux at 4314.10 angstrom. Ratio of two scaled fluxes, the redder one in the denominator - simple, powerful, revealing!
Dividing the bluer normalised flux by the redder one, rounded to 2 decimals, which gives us 0.64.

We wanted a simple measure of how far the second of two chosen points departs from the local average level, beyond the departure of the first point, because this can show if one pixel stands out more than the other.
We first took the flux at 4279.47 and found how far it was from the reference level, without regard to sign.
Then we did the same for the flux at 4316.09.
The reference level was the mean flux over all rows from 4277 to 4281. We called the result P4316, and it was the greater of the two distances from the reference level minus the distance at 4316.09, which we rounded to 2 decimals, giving 0.00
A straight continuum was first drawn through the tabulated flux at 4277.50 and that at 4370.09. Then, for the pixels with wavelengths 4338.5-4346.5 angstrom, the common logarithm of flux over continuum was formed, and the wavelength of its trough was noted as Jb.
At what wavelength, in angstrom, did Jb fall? 4340.00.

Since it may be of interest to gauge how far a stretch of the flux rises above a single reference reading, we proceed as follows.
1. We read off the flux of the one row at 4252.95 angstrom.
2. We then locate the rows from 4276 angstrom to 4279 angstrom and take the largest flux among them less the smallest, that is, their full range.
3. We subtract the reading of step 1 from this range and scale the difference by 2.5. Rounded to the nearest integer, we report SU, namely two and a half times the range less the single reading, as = -8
